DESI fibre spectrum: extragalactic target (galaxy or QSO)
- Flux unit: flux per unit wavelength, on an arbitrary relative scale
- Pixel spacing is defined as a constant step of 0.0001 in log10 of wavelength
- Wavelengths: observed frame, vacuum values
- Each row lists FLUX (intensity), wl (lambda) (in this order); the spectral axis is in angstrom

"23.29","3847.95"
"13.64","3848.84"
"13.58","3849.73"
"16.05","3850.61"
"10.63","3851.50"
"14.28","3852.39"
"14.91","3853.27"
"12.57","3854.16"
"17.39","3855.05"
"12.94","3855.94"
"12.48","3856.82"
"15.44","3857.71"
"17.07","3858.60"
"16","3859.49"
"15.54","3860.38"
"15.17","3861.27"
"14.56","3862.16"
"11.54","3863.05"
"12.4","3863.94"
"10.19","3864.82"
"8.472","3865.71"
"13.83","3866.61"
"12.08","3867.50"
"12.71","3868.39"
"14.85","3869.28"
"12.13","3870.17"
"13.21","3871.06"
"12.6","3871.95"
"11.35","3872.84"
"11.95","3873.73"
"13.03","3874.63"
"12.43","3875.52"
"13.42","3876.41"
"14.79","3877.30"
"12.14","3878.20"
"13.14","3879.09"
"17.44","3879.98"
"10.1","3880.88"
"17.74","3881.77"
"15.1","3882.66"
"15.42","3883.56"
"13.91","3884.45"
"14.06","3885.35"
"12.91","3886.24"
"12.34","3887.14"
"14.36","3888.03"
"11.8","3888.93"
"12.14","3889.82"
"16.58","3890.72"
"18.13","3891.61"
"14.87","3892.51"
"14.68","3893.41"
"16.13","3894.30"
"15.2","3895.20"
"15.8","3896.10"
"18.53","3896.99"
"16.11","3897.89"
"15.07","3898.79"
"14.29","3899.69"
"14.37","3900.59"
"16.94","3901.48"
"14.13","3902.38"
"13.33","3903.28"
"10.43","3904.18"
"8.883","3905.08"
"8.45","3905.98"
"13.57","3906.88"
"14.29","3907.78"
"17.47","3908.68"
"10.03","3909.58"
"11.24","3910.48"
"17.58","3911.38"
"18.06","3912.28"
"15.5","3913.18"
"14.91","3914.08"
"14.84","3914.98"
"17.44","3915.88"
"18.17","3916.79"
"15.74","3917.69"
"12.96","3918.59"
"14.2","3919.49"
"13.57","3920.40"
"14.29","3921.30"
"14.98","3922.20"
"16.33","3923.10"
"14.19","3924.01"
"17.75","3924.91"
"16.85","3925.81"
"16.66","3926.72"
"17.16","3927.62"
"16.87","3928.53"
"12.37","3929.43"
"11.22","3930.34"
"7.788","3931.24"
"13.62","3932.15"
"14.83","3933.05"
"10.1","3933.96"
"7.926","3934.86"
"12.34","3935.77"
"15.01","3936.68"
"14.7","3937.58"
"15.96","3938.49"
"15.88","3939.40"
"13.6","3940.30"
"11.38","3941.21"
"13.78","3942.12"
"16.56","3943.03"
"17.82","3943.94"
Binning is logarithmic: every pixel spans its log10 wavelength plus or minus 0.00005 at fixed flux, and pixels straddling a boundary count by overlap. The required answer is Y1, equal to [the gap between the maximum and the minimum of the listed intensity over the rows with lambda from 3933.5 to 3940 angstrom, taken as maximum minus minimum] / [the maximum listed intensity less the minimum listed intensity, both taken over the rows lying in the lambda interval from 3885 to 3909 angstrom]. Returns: 0.8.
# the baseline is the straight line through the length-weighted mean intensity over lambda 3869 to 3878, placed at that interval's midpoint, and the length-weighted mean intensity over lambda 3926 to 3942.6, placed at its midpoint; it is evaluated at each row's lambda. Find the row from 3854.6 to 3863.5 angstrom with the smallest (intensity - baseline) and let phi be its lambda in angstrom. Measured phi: 3863.05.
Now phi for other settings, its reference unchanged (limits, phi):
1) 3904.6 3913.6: 3905.98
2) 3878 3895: 3880.88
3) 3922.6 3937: 3931.24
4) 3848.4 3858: 3851.50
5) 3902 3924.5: 3905.98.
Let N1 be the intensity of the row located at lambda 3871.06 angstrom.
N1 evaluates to 13.21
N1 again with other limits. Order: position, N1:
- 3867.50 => 12.08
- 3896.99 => 18.53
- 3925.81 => 16.85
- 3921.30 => 14.29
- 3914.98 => 14.84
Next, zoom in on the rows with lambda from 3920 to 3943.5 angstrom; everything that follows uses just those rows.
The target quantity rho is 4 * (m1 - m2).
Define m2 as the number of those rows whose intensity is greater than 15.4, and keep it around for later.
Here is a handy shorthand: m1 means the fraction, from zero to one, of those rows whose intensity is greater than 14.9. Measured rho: -34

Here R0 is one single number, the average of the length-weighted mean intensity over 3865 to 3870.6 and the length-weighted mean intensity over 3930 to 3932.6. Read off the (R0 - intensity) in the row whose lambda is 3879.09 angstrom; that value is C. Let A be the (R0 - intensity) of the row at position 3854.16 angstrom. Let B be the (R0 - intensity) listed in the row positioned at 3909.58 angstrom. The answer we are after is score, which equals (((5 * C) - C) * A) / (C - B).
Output -2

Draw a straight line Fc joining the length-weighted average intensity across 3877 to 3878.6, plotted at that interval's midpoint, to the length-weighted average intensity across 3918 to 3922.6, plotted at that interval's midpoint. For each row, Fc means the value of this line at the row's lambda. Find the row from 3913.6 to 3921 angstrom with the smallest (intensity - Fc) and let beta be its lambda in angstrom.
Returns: 3918.59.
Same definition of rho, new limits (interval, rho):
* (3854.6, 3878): -19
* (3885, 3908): -27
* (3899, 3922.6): -30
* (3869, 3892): -19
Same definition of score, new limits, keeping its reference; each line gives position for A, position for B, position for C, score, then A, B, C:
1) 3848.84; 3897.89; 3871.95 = 2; -2.1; -4.6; -1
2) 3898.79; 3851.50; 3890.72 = -12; -3.5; 0.9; -5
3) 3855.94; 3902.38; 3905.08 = -3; -1.4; -2.6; 3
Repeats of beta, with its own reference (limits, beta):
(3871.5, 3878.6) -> 3872.84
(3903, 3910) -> 3905.98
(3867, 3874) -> 3872.84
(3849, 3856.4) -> 3851.50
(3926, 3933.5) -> 3931.24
